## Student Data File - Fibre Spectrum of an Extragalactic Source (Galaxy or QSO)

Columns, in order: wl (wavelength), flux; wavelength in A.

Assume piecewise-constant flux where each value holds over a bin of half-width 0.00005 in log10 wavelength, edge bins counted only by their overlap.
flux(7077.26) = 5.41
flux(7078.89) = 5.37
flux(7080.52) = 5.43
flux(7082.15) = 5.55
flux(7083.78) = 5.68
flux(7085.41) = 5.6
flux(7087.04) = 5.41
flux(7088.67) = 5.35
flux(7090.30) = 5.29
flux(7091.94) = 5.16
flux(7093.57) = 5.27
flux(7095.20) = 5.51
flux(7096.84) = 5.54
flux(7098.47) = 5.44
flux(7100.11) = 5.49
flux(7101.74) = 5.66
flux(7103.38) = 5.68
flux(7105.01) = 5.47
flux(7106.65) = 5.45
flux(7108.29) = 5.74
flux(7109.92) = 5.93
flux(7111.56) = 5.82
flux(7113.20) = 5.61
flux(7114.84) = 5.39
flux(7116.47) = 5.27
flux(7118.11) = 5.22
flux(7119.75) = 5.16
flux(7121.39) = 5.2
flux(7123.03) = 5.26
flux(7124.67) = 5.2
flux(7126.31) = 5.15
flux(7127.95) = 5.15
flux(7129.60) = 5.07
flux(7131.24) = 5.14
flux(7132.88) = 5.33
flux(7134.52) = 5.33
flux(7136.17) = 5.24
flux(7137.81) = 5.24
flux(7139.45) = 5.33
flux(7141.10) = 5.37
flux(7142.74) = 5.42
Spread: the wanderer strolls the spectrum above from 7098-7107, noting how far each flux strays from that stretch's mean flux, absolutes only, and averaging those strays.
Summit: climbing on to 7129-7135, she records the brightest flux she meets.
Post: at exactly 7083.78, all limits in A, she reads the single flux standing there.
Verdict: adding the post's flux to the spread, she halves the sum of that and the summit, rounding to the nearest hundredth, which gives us 5.55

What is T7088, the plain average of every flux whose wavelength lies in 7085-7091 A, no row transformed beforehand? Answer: 5.41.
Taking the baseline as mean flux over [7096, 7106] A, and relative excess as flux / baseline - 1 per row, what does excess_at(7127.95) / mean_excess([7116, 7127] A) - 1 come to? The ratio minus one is 0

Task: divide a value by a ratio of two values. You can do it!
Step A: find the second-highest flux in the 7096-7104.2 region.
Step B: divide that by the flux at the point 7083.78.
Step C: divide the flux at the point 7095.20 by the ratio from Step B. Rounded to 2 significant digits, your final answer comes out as 5.5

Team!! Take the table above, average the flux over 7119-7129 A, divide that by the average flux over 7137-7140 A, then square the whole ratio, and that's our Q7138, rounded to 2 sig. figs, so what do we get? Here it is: 0.96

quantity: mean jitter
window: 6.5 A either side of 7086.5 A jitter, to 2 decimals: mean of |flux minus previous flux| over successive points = 0.11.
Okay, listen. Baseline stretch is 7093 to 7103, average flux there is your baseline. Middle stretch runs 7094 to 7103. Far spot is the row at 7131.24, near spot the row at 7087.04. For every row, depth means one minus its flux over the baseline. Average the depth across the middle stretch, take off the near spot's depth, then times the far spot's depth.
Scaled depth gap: -0.0014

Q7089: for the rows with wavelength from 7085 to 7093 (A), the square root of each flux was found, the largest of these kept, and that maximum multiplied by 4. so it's 9.5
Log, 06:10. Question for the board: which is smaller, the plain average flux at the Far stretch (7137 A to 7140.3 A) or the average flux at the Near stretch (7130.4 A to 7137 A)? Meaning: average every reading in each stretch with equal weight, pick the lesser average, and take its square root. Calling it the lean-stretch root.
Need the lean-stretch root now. 2.29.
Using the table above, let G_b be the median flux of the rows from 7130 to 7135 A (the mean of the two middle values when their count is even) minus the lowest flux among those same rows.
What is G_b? 0.19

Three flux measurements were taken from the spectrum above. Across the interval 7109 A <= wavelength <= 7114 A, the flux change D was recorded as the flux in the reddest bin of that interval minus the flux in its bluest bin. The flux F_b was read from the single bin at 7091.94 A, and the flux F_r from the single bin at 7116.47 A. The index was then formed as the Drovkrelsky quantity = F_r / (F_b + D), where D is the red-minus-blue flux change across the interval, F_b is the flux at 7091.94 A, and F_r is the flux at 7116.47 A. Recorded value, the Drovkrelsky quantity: 1.09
